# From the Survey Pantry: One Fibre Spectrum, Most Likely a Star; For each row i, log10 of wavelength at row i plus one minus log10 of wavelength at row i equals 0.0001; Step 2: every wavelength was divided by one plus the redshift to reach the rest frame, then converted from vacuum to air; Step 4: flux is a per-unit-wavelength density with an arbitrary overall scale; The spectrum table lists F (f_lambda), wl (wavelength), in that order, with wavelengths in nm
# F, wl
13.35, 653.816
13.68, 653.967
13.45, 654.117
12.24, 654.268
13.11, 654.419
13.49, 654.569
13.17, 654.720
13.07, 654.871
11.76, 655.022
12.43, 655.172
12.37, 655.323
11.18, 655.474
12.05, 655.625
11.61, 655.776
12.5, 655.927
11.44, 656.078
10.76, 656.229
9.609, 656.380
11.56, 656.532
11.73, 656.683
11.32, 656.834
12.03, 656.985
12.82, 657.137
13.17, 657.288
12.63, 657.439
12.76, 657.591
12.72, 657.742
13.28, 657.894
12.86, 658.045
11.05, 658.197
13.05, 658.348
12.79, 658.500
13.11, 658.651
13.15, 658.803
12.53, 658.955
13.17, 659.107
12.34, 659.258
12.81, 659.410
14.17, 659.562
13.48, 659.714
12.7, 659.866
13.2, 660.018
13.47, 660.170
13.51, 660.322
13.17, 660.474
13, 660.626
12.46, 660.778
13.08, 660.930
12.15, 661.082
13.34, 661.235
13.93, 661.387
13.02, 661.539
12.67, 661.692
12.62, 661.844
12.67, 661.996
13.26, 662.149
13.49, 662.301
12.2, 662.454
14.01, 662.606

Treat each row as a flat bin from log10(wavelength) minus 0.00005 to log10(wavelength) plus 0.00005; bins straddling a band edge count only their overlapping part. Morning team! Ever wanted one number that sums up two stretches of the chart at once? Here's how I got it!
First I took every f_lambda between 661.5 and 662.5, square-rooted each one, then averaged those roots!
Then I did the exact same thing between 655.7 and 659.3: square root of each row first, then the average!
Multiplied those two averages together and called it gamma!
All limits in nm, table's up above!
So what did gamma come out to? 12.5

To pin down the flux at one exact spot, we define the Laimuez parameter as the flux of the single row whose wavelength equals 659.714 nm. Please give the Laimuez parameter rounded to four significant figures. 13.48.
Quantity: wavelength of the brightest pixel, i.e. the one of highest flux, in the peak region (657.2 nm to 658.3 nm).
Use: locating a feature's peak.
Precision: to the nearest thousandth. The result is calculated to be 657.894 nm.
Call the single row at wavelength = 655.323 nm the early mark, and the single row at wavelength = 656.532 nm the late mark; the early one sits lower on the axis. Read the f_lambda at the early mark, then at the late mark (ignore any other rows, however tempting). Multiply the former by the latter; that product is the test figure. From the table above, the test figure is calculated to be 143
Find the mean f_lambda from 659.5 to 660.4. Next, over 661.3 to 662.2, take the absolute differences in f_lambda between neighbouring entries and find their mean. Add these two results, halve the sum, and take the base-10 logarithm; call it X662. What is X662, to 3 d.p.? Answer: 0.839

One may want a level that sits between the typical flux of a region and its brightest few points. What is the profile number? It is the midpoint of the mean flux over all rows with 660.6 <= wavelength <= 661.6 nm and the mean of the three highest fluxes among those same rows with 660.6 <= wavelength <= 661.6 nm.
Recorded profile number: 13.2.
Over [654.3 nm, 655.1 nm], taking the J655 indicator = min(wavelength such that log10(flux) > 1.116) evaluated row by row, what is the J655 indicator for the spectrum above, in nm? 654.419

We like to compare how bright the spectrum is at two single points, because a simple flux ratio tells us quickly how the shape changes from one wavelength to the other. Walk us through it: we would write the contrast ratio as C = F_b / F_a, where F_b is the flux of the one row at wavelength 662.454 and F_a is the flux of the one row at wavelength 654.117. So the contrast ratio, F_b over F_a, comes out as 0.91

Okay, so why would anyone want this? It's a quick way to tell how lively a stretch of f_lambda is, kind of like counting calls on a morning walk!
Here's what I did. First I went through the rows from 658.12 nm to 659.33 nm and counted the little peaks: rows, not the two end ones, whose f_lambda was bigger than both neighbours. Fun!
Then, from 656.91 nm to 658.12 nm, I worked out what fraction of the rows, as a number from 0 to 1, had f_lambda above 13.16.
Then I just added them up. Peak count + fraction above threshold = 3.25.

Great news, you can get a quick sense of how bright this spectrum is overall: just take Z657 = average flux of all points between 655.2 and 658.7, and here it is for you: 12.1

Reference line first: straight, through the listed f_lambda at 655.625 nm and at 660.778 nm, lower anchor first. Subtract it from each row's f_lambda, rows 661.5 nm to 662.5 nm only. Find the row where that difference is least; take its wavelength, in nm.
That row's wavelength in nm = 662.454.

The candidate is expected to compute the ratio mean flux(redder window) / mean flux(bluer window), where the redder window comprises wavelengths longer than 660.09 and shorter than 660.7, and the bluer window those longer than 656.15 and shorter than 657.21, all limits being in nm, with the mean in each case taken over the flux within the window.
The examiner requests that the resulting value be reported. 1.17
